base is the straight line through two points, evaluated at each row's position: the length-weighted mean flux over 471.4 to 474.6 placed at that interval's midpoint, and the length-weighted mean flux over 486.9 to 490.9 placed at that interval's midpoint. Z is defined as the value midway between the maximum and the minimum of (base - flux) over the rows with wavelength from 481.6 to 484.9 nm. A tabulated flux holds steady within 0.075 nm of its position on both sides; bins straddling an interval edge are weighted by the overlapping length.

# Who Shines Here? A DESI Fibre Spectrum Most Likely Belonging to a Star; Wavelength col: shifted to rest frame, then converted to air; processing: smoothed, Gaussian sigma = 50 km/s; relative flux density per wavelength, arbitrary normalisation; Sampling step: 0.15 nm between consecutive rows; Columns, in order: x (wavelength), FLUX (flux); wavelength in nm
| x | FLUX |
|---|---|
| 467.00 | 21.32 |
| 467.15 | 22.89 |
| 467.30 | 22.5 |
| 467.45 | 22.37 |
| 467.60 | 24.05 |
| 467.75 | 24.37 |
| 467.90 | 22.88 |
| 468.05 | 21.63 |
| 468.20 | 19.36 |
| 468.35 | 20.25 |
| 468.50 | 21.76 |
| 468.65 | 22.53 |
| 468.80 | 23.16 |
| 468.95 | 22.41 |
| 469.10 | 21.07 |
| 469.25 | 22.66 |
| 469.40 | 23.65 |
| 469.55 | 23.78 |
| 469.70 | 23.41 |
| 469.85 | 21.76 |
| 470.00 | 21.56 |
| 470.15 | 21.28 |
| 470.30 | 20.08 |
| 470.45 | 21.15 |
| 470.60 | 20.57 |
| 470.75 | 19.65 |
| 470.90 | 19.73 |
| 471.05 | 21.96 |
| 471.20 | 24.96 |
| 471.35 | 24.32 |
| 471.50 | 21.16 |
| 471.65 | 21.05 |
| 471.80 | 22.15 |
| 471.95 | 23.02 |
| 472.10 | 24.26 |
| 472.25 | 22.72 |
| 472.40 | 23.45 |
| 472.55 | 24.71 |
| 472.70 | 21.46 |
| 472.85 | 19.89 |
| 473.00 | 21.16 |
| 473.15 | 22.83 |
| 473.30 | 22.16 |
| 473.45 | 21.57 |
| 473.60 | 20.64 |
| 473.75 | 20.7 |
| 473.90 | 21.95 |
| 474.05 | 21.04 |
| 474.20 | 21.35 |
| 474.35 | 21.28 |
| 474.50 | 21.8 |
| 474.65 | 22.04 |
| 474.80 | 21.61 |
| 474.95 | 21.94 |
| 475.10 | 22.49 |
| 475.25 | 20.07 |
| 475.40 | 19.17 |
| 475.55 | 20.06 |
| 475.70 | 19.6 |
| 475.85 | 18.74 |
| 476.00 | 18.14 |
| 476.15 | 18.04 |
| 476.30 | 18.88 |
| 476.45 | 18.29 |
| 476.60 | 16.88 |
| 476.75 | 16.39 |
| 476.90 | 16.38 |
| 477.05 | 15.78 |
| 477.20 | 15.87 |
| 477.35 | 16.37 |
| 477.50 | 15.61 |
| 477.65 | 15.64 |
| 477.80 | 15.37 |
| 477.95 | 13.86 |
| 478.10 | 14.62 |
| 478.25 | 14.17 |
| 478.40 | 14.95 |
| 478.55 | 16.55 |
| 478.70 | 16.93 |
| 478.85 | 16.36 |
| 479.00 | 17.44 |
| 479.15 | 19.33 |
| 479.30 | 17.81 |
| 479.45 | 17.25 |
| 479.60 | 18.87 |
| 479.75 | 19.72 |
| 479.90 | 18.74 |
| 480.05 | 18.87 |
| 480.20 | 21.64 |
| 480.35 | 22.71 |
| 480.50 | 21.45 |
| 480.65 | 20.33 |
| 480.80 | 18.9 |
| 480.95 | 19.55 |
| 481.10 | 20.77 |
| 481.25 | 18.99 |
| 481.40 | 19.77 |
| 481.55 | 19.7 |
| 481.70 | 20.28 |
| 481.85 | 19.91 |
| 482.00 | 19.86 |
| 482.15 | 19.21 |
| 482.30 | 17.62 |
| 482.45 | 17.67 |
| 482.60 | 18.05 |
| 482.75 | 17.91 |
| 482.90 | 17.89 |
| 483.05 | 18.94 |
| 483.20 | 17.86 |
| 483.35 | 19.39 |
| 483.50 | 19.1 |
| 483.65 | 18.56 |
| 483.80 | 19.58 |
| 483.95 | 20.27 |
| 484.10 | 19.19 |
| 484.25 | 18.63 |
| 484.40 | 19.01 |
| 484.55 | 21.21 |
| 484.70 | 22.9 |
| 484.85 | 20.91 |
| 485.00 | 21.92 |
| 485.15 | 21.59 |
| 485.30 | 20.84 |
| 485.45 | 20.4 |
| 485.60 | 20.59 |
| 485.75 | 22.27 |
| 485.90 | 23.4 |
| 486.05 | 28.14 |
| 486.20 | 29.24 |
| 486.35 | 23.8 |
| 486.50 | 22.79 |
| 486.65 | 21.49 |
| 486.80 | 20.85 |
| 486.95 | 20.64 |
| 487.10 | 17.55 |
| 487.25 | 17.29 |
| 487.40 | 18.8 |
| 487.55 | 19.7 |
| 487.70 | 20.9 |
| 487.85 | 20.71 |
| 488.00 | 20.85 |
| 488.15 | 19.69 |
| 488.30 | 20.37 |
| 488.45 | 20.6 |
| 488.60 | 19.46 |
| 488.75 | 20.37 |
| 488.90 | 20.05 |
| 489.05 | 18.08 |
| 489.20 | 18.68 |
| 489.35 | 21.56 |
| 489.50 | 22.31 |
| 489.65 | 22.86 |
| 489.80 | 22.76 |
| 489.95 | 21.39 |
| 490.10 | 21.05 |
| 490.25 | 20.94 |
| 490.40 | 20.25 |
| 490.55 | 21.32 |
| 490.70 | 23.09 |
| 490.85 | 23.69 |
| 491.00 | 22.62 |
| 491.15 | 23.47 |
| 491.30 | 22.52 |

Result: 1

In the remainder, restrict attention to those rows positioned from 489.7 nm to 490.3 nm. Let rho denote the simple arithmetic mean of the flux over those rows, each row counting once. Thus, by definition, 22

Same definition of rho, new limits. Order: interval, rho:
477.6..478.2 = 15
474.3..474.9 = 22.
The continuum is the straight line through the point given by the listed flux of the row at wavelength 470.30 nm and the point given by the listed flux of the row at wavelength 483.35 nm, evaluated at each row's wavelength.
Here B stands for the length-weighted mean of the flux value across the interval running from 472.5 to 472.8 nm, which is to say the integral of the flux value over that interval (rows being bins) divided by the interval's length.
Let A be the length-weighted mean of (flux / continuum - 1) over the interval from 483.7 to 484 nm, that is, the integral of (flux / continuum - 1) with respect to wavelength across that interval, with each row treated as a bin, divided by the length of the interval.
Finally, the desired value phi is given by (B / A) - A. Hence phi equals 1048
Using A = 0.02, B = 22.7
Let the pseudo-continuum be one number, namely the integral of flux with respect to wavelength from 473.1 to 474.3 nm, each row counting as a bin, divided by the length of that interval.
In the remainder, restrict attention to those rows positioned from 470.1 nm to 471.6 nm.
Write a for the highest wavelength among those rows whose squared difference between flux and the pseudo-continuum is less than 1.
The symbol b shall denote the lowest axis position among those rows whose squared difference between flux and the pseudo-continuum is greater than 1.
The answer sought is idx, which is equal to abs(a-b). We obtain 1.20 nm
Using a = 471.50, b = 470.30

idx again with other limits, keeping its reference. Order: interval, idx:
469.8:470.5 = 0.15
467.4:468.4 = 0.45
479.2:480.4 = 0.90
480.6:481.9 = 0.45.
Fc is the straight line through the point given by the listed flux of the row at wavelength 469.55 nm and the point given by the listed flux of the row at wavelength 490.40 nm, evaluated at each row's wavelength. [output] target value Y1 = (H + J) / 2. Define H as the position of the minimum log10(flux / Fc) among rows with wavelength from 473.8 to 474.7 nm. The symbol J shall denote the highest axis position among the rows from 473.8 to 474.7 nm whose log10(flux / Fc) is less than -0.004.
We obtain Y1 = 474.35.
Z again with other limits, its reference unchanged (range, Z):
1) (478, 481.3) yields 3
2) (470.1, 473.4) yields 0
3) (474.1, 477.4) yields 3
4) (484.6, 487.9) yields -3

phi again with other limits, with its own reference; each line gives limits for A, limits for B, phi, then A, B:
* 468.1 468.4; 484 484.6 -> -1465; -0.01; 19.5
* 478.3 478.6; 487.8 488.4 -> -98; -0.21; 20.4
